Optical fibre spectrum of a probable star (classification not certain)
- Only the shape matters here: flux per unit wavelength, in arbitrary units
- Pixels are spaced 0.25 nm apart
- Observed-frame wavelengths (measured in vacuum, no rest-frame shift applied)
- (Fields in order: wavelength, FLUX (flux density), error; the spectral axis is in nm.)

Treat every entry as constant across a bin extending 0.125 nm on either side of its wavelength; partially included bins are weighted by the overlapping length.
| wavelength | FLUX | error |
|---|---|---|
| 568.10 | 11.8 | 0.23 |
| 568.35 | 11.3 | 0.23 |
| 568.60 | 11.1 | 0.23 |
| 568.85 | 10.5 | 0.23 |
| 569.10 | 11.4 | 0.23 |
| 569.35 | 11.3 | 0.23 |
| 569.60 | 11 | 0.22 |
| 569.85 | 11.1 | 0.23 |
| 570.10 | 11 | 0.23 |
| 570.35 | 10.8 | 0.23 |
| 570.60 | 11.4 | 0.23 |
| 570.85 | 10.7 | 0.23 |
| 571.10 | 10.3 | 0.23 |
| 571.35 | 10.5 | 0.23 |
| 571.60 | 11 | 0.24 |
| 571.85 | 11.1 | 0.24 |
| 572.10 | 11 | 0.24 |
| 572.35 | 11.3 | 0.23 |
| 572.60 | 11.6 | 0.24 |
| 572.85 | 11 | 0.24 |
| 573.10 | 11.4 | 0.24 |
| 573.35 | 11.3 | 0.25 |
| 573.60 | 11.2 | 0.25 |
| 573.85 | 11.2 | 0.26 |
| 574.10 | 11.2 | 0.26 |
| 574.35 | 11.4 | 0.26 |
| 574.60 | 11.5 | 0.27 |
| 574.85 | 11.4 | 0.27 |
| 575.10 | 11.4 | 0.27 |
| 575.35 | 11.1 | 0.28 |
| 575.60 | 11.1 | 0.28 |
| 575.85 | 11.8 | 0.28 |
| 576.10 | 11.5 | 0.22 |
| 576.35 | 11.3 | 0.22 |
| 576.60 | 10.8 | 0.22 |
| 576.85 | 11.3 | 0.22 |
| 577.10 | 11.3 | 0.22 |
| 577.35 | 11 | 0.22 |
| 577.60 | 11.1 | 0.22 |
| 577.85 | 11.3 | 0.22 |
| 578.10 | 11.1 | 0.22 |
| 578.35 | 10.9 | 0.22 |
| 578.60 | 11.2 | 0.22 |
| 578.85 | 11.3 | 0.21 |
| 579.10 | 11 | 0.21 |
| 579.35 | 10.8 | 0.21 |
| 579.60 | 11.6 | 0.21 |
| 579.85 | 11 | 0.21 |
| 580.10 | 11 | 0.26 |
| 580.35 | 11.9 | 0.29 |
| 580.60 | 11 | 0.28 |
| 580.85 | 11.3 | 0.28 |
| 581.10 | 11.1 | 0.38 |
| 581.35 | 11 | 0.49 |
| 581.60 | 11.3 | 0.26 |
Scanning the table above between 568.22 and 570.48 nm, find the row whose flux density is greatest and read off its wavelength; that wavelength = 569.10 nm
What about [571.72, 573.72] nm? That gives 572.60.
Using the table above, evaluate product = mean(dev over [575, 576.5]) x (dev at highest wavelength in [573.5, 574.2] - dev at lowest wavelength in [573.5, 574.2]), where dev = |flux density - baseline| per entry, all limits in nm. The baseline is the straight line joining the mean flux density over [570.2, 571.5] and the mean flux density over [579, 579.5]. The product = -0.01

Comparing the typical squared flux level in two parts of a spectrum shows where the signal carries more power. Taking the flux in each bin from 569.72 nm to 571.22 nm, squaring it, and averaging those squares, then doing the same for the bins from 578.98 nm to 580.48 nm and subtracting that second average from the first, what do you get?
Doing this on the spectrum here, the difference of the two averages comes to -7.4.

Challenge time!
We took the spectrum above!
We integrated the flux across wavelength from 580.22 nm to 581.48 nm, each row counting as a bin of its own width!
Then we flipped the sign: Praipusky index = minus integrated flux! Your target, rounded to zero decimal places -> -14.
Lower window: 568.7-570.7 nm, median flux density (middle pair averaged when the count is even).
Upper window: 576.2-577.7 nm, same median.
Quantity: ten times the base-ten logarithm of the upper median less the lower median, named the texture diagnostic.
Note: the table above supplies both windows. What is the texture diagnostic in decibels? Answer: -8.2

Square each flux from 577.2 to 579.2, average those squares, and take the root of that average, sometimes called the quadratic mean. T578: 11.1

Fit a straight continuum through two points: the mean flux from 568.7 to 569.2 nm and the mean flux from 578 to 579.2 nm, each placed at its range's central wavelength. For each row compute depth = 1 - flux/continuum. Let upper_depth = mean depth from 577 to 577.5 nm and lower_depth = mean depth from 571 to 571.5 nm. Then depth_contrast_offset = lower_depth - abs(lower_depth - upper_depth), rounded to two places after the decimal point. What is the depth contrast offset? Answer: -0.01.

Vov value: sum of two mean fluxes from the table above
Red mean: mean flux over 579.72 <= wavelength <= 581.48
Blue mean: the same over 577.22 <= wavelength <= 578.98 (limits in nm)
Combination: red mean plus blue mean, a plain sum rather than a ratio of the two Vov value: 22.3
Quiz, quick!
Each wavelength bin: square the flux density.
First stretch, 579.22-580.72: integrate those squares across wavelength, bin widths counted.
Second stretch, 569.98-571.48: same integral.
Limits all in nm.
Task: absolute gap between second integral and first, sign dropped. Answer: 14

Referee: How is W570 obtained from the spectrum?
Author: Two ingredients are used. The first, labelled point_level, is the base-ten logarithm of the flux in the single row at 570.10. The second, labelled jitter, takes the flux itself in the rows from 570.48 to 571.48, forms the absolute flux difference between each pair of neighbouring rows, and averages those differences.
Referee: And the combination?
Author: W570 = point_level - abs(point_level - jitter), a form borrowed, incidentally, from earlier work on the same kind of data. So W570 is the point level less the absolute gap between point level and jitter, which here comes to 0.43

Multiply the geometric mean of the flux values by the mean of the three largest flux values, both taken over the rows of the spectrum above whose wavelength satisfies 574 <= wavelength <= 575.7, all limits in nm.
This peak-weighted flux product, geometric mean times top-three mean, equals 129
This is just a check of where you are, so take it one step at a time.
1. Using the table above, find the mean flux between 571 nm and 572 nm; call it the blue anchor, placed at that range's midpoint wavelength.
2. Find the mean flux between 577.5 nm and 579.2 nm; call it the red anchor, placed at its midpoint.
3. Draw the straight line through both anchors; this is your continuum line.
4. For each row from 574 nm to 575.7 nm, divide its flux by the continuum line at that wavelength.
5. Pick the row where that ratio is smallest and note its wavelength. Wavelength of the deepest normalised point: 575.60 nm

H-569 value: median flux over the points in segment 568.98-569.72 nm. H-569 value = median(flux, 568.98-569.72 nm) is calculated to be 11.30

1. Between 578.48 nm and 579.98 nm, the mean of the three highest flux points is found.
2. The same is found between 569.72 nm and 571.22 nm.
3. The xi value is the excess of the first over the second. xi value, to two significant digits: 0.20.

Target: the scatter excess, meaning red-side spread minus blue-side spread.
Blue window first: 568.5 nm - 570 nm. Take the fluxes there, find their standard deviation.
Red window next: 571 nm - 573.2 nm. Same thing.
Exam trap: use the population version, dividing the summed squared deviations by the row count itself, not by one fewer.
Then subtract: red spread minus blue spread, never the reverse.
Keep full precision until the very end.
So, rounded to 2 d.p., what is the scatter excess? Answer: 0.10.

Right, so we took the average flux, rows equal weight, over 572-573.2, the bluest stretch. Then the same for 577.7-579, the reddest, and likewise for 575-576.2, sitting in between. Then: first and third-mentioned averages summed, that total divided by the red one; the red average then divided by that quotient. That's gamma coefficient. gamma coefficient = 5.50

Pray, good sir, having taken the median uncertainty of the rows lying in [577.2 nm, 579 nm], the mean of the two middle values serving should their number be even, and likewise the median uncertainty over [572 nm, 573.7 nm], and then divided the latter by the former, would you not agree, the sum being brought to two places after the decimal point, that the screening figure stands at 1.09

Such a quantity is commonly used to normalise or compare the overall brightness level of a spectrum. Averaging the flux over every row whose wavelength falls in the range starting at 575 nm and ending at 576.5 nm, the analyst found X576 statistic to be 11.4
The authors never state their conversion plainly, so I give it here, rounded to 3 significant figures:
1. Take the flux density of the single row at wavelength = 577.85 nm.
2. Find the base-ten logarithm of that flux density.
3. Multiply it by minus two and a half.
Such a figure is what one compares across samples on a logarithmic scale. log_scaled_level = -2.63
